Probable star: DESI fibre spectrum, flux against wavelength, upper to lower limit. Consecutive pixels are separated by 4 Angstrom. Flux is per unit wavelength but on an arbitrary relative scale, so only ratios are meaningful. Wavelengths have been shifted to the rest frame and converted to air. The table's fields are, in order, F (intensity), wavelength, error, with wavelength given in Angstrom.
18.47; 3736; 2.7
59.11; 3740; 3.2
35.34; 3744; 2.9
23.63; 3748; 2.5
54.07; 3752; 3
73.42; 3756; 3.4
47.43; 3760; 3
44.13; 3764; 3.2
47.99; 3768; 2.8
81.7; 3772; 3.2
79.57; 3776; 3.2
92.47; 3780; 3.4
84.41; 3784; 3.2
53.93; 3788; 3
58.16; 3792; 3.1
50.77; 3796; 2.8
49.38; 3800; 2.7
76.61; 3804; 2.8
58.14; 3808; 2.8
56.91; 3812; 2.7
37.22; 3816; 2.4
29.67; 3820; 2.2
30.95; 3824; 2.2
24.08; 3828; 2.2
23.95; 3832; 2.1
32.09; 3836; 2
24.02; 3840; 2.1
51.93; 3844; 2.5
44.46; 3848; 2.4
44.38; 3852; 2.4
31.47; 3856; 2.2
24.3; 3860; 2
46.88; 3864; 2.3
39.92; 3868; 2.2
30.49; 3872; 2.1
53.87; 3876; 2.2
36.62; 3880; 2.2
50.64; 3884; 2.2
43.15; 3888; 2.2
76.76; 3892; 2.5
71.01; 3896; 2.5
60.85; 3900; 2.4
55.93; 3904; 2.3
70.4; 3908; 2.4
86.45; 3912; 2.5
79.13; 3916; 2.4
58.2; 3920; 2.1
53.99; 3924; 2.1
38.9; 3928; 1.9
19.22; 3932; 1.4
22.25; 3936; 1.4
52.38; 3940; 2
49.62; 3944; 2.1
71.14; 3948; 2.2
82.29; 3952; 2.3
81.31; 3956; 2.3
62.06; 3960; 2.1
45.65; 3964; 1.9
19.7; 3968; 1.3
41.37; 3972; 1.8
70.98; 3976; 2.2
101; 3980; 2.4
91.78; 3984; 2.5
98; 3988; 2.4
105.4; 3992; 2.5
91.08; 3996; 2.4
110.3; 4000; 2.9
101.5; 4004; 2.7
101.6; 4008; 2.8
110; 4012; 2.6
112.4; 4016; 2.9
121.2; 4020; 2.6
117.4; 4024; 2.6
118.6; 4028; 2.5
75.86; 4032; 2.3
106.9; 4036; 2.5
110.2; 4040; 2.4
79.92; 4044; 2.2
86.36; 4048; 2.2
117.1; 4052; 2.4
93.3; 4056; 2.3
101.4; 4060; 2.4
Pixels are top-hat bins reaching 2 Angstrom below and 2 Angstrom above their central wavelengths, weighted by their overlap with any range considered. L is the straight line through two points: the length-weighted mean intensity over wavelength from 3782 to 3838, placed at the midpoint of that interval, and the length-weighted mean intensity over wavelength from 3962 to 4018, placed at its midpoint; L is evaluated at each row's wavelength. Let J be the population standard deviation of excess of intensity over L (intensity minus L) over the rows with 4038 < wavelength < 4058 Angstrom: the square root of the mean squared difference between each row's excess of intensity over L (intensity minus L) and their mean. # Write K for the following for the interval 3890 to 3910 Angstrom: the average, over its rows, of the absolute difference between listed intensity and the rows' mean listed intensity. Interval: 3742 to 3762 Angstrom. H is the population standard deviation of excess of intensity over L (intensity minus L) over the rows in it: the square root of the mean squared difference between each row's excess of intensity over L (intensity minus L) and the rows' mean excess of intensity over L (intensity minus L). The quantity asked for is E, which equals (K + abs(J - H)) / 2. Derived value 4.5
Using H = 16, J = 14.1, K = 7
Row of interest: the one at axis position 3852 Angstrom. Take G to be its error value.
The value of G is 2.4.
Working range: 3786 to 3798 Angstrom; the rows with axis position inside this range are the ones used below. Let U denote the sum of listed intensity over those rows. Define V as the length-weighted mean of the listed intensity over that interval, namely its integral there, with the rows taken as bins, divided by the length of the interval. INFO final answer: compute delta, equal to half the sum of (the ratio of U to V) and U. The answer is 83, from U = 163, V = 54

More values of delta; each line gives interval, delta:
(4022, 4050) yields 351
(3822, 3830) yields 29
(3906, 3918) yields 119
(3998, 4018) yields 270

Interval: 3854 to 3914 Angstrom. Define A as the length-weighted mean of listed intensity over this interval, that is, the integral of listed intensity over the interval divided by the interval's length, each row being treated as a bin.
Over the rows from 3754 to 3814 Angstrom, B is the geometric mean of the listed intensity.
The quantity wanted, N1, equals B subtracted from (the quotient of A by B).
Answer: -61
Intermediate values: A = 52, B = 62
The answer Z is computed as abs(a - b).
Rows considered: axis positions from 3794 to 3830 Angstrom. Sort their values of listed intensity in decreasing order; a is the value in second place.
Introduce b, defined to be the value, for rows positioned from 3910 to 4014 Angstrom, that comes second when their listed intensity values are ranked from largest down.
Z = 52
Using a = 58.14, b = 110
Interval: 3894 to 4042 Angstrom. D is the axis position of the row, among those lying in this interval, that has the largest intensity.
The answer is 4020 Angstrom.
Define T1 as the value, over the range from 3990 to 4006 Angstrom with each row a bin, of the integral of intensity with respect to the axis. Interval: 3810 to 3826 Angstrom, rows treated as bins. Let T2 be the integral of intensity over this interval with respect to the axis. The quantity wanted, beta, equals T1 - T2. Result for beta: 1014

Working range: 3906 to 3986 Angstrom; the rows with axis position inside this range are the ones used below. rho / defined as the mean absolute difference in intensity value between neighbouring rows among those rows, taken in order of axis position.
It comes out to 16.1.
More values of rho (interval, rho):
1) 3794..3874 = 10.2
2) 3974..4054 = 13.9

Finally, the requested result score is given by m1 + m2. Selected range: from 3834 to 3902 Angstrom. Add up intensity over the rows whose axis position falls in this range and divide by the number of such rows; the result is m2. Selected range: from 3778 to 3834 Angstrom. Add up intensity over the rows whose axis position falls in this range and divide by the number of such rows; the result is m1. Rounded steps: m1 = 52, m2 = 45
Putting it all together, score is 97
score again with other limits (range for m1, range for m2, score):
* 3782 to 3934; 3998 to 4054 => 154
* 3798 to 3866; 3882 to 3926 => 105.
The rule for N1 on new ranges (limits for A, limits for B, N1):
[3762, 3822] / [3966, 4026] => -85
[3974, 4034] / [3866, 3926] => -54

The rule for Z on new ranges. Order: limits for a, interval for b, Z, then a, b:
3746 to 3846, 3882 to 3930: 5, 84.41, 79.13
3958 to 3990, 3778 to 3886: 14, 98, 84.41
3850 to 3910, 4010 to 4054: 48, 71.01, 118.6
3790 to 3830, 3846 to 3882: 11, 58.16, 46.88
